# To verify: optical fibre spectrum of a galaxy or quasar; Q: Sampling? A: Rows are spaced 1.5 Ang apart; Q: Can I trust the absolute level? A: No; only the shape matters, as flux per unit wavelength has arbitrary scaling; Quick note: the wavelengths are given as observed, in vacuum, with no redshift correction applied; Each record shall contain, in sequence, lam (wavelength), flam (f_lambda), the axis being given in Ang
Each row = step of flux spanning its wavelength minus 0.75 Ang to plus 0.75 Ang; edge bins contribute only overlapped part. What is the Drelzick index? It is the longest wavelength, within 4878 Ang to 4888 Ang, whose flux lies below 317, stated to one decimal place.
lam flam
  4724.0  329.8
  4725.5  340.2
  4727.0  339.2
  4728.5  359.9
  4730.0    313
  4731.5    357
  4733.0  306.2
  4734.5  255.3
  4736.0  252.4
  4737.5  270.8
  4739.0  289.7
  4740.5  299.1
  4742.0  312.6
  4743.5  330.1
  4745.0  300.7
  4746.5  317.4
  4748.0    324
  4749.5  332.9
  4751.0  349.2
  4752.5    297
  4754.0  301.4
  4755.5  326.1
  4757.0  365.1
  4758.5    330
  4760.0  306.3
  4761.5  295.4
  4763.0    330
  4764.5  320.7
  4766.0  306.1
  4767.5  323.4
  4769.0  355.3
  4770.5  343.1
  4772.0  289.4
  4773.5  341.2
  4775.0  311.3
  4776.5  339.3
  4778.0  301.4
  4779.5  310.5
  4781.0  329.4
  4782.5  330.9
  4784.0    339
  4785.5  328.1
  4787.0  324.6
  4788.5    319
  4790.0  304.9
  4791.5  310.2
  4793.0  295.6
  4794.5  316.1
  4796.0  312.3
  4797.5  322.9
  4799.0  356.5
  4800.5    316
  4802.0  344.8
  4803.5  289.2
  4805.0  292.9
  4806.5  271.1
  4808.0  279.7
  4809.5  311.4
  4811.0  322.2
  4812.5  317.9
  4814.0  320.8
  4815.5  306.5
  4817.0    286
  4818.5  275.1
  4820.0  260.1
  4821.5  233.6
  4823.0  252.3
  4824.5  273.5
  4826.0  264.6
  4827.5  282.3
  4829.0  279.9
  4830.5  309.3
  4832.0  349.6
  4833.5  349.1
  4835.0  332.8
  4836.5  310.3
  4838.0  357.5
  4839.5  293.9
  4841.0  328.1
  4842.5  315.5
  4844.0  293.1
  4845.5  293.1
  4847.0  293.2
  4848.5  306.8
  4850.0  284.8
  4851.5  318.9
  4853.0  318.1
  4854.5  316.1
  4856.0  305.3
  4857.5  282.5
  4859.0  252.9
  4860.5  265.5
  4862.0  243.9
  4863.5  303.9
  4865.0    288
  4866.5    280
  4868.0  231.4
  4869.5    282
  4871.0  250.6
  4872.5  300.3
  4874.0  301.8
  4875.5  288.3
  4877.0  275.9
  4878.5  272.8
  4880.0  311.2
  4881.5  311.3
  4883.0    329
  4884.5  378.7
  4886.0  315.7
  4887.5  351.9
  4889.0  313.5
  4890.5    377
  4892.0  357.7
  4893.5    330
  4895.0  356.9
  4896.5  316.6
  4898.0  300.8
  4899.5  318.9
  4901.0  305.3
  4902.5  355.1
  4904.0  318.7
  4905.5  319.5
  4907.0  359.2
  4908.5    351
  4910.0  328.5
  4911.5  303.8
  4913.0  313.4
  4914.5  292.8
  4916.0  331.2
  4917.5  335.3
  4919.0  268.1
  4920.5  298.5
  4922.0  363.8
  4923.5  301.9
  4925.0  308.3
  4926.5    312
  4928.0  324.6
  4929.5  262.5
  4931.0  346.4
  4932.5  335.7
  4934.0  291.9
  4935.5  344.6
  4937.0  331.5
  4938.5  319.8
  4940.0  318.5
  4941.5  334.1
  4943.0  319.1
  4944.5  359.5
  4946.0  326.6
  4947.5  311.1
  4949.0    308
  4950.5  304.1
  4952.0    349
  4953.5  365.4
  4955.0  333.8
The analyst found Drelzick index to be 4886.0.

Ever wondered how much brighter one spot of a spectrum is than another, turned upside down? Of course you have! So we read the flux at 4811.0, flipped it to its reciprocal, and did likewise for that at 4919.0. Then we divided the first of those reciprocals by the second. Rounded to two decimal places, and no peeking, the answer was 0.83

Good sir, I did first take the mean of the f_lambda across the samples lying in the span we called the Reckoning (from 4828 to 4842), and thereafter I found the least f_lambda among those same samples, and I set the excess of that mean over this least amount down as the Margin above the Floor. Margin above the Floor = 43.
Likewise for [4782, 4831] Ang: 68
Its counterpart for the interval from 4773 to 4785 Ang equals 24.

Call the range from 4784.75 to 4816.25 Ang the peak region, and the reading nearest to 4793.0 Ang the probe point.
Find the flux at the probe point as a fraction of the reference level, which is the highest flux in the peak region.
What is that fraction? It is 0.83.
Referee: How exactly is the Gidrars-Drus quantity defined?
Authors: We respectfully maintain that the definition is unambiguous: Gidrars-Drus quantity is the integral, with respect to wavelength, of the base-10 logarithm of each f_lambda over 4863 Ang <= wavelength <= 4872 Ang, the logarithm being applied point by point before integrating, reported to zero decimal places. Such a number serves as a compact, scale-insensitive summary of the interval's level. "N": 22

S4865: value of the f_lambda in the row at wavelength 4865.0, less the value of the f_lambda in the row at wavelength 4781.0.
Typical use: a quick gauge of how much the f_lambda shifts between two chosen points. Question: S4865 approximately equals -41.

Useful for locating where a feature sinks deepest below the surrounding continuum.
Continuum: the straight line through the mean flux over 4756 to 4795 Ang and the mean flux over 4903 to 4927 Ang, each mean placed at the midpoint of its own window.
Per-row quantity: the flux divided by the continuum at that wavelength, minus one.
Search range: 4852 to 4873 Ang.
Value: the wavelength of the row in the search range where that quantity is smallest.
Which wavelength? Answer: 4868.0 Ang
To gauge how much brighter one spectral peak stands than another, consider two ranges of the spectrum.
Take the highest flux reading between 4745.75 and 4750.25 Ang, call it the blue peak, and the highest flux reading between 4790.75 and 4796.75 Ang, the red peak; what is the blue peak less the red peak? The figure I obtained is 17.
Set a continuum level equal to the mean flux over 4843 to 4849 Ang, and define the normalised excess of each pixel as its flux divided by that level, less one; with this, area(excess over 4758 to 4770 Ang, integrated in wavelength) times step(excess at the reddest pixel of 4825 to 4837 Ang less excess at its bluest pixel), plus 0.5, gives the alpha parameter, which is 0.65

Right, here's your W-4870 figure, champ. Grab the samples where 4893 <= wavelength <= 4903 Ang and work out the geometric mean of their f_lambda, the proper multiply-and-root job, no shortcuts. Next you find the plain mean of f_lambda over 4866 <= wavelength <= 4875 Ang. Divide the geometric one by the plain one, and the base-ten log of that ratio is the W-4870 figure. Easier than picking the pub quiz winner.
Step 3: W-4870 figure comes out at 0.074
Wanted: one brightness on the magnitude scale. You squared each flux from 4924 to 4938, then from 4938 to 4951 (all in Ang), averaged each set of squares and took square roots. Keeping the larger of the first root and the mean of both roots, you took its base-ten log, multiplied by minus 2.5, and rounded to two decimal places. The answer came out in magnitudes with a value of -6.26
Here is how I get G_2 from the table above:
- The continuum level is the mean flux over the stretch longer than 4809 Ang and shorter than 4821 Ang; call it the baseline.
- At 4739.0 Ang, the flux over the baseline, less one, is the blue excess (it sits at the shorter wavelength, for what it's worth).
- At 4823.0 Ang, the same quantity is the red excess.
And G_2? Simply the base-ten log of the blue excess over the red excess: -0.7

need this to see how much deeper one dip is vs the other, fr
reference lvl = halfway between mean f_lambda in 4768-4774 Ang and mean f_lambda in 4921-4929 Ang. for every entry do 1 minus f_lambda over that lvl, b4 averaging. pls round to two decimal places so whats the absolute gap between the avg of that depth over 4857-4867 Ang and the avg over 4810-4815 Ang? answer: 0.14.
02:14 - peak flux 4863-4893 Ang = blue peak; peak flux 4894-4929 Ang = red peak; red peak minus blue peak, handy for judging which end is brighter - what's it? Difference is -15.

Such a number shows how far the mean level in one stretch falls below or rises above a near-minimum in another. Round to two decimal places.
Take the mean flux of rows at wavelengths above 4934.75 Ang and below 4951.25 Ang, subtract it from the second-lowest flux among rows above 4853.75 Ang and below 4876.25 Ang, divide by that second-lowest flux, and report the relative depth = -0.33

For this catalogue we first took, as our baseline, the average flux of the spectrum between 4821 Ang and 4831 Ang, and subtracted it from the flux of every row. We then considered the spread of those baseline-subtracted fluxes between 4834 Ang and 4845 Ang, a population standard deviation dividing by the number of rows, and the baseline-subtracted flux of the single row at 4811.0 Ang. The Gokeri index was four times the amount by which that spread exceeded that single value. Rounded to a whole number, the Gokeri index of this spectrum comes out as -121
